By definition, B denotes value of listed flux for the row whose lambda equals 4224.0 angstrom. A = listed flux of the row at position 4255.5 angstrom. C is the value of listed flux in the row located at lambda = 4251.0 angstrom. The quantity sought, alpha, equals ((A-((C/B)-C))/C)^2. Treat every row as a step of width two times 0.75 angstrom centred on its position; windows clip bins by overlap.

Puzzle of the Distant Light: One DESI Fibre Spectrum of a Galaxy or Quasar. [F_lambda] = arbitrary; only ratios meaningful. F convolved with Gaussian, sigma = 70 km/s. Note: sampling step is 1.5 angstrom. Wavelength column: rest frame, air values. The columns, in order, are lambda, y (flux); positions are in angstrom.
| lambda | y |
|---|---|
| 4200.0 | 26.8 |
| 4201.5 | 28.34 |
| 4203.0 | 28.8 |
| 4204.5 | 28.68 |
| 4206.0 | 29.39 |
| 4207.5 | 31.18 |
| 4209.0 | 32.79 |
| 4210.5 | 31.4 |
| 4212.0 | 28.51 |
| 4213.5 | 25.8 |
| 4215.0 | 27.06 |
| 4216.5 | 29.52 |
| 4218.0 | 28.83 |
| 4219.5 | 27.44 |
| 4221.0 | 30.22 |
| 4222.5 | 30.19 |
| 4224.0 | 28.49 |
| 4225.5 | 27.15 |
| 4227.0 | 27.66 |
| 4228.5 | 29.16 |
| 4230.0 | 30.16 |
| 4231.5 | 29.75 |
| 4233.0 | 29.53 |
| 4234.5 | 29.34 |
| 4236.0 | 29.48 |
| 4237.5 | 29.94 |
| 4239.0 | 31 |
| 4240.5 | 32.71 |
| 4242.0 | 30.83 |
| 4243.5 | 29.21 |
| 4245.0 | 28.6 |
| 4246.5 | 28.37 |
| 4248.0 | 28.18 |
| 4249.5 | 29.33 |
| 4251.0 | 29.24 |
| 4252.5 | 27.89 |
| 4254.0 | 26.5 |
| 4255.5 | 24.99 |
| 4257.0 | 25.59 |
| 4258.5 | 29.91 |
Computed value 3.3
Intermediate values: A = 24.99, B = 28.49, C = 29.24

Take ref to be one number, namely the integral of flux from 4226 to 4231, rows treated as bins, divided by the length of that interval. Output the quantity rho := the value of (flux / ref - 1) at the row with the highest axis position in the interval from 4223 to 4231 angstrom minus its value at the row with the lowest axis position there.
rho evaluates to 0.06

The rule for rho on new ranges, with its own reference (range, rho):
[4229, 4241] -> 0.09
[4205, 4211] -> 0.07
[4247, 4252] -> 0.04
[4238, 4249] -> -0.10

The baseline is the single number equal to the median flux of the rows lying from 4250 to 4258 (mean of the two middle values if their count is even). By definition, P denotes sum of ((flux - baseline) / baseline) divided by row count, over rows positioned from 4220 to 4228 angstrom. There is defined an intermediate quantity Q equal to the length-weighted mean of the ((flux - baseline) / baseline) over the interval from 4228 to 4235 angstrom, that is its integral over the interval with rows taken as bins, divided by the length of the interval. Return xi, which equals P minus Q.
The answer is -0.03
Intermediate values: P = 0.085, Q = 0.12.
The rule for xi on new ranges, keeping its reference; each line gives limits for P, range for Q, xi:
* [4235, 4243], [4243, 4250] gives 0.08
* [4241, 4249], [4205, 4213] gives -0.05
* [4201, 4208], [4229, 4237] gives -0.01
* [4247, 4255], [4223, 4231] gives -0.01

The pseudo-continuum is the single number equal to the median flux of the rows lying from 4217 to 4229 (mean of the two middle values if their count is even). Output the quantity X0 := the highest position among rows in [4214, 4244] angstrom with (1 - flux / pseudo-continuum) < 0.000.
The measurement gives 4243.5 angstrom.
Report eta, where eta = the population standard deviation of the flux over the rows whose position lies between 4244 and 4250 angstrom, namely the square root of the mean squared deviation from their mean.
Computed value 0.4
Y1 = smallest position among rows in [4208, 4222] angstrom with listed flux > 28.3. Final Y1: 4209.0 angstrom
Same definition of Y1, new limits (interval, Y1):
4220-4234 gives 4221.0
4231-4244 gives 4231.5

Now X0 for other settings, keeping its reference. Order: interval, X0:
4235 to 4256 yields 4251.0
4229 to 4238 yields 4237.5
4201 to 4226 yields 4222.5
